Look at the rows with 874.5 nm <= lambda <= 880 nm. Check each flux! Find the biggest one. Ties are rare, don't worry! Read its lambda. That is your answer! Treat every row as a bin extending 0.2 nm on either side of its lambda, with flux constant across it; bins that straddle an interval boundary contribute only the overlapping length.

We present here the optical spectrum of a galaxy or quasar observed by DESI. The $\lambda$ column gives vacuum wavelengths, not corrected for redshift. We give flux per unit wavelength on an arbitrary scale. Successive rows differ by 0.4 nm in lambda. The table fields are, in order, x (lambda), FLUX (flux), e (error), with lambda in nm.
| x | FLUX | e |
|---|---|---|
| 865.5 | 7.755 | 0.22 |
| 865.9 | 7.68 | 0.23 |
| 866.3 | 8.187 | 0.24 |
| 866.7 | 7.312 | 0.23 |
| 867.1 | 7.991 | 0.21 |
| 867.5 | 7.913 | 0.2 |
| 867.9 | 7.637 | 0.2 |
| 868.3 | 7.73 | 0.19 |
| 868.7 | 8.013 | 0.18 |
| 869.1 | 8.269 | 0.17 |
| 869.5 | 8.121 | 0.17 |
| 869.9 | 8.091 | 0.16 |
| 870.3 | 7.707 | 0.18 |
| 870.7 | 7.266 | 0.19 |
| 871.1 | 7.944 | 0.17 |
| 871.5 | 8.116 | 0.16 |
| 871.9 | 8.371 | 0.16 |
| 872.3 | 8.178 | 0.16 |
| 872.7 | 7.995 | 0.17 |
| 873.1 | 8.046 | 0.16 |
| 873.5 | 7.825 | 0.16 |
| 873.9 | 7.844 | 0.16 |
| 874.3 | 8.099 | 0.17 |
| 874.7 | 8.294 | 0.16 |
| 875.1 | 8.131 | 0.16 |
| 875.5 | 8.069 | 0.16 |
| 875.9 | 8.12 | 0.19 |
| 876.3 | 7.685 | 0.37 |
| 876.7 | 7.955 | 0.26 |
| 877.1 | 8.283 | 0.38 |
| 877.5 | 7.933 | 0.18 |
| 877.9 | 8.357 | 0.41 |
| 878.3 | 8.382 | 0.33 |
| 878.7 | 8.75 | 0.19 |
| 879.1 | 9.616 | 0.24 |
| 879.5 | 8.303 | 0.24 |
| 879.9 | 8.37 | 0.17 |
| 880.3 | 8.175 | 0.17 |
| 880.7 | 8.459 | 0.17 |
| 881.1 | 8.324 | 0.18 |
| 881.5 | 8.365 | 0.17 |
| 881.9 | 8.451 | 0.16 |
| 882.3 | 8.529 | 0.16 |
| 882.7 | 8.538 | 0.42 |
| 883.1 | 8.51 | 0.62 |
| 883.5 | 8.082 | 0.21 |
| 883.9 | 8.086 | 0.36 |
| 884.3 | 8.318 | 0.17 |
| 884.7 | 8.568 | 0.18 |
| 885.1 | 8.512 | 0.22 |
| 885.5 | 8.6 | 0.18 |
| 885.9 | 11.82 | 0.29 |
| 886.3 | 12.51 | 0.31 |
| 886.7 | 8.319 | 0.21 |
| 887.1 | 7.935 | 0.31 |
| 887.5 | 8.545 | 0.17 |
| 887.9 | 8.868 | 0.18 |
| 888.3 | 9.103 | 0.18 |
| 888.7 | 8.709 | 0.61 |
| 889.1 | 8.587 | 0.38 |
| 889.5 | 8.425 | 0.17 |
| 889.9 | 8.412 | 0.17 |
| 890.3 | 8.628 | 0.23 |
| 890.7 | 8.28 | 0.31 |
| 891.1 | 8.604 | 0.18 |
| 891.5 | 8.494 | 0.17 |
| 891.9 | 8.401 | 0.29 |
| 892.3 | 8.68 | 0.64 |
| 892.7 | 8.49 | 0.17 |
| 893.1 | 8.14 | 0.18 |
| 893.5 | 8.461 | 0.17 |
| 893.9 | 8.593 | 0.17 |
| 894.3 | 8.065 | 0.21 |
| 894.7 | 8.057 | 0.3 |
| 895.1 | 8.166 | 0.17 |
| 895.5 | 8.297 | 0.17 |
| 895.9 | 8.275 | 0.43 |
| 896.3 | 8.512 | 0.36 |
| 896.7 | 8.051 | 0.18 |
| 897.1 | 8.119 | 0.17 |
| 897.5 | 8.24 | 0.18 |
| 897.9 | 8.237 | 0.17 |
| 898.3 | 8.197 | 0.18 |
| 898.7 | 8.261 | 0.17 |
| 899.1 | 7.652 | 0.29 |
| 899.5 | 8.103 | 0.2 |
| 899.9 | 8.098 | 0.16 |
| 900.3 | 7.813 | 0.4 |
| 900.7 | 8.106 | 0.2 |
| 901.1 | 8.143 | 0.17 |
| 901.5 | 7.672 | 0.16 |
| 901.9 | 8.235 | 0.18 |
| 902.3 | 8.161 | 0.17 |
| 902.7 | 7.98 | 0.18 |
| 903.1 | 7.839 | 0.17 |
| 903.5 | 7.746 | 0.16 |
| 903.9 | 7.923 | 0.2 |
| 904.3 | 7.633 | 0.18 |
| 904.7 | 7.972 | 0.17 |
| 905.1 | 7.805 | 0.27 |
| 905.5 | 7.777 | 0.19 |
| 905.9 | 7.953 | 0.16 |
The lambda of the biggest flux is 879.1 nm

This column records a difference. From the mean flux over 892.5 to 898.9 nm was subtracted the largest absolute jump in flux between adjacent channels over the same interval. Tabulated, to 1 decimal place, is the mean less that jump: 7.7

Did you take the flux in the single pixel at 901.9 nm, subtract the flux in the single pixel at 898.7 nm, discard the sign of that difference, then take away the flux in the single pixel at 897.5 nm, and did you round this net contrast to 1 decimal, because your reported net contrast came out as -8.2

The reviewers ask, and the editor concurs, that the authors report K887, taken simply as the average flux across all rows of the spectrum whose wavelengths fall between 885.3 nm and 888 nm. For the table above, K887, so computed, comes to 9.5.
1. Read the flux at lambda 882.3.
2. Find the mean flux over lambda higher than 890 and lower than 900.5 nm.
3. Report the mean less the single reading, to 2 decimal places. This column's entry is -0.26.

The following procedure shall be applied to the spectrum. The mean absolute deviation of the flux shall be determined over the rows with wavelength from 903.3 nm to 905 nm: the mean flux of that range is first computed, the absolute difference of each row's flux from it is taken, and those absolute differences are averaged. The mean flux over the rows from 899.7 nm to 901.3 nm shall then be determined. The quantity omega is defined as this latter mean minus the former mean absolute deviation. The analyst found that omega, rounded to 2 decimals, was 7.91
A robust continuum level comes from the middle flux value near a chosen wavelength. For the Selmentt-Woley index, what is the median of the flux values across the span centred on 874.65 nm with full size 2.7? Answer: 8.10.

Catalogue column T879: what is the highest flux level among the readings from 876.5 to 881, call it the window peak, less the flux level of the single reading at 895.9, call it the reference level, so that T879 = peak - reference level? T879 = 1.3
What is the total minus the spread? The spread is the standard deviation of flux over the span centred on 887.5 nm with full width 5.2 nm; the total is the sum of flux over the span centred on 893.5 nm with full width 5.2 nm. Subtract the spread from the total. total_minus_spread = 107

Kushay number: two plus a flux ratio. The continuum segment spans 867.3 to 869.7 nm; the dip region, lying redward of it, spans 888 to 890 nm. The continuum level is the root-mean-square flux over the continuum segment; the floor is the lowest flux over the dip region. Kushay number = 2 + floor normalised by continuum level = 3.06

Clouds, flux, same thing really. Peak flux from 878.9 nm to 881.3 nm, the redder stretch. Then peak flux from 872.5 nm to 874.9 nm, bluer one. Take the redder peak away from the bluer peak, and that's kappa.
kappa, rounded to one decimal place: -1.3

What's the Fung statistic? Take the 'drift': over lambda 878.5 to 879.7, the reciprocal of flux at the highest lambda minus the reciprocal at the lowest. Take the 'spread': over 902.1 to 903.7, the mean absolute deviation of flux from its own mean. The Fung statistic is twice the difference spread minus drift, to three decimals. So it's 0.266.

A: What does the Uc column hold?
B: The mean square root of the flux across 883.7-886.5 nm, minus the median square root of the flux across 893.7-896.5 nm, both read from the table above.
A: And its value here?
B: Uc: 0.19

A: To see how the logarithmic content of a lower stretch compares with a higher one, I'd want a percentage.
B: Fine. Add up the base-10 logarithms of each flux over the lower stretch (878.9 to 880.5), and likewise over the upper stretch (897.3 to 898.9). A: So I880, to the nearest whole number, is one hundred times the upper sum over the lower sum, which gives 98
